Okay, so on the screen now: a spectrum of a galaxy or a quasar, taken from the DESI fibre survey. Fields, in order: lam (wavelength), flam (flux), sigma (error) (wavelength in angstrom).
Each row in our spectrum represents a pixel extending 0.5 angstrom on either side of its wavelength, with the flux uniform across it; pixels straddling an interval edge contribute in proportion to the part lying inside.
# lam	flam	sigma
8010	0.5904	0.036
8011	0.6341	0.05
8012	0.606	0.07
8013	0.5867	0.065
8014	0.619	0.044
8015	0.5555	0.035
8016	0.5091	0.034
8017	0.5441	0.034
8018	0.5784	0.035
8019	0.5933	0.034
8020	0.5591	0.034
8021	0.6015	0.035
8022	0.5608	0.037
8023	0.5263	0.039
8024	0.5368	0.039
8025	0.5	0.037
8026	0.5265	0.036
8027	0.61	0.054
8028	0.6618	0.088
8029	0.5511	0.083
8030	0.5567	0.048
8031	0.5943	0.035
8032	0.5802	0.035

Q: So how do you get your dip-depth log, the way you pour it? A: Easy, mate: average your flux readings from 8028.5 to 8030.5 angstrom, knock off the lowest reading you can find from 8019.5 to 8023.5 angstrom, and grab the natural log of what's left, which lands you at -3.59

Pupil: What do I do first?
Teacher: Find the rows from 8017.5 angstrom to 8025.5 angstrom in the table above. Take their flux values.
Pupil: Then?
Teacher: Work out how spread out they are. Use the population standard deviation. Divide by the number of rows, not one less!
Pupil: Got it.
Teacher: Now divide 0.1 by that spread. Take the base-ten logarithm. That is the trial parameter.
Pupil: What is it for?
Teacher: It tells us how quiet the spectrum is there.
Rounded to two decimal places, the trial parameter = 0.49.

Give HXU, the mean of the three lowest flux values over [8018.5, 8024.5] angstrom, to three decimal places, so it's 0.541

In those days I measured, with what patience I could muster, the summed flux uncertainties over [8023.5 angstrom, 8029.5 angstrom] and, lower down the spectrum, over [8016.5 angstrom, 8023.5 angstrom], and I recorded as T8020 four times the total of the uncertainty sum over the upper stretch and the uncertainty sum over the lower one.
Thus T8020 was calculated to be 2.3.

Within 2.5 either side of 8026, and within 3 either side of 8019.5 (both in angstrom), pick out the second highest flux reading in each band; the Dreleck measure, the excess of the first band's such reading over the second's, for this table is 0.017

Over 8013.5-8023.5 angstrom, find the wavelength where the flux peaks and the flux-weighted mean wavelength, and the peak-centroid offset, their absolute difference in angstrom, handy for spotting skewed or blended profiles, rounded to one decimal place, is 4.5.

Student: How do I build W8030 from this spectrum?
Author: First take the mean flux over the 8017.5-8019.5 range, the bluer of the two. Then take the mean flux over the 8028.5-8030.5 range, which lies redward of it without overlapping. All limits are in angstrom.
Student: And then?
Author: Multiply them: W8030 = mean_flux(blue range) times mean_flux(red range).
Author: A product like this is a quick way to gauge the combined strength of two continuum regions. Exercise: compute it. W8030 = 0.325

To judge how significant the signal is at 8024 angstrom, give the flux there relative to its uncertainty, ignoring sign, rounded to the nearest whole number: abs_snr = 14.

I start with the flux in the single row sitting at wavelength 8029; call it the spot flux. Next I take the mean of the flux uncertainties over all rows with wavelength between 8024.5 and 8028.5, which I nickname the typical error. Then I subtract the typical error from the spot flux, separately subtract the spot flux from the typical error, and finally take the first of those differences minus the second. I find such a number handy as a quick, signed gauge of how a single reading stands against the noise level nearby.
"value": 0.99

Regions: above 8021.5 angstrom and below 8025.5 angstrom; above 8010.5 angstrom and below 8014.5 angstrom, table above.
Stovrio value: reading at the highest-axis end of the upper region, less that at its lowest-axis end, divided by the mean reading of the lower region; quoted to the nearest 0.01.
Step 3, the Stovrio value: -0.10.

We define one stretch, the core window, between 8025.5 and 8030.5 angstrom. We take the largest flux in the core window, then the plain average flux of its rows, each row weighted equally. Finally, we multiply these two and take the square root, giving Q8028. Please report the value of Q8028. 0.62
